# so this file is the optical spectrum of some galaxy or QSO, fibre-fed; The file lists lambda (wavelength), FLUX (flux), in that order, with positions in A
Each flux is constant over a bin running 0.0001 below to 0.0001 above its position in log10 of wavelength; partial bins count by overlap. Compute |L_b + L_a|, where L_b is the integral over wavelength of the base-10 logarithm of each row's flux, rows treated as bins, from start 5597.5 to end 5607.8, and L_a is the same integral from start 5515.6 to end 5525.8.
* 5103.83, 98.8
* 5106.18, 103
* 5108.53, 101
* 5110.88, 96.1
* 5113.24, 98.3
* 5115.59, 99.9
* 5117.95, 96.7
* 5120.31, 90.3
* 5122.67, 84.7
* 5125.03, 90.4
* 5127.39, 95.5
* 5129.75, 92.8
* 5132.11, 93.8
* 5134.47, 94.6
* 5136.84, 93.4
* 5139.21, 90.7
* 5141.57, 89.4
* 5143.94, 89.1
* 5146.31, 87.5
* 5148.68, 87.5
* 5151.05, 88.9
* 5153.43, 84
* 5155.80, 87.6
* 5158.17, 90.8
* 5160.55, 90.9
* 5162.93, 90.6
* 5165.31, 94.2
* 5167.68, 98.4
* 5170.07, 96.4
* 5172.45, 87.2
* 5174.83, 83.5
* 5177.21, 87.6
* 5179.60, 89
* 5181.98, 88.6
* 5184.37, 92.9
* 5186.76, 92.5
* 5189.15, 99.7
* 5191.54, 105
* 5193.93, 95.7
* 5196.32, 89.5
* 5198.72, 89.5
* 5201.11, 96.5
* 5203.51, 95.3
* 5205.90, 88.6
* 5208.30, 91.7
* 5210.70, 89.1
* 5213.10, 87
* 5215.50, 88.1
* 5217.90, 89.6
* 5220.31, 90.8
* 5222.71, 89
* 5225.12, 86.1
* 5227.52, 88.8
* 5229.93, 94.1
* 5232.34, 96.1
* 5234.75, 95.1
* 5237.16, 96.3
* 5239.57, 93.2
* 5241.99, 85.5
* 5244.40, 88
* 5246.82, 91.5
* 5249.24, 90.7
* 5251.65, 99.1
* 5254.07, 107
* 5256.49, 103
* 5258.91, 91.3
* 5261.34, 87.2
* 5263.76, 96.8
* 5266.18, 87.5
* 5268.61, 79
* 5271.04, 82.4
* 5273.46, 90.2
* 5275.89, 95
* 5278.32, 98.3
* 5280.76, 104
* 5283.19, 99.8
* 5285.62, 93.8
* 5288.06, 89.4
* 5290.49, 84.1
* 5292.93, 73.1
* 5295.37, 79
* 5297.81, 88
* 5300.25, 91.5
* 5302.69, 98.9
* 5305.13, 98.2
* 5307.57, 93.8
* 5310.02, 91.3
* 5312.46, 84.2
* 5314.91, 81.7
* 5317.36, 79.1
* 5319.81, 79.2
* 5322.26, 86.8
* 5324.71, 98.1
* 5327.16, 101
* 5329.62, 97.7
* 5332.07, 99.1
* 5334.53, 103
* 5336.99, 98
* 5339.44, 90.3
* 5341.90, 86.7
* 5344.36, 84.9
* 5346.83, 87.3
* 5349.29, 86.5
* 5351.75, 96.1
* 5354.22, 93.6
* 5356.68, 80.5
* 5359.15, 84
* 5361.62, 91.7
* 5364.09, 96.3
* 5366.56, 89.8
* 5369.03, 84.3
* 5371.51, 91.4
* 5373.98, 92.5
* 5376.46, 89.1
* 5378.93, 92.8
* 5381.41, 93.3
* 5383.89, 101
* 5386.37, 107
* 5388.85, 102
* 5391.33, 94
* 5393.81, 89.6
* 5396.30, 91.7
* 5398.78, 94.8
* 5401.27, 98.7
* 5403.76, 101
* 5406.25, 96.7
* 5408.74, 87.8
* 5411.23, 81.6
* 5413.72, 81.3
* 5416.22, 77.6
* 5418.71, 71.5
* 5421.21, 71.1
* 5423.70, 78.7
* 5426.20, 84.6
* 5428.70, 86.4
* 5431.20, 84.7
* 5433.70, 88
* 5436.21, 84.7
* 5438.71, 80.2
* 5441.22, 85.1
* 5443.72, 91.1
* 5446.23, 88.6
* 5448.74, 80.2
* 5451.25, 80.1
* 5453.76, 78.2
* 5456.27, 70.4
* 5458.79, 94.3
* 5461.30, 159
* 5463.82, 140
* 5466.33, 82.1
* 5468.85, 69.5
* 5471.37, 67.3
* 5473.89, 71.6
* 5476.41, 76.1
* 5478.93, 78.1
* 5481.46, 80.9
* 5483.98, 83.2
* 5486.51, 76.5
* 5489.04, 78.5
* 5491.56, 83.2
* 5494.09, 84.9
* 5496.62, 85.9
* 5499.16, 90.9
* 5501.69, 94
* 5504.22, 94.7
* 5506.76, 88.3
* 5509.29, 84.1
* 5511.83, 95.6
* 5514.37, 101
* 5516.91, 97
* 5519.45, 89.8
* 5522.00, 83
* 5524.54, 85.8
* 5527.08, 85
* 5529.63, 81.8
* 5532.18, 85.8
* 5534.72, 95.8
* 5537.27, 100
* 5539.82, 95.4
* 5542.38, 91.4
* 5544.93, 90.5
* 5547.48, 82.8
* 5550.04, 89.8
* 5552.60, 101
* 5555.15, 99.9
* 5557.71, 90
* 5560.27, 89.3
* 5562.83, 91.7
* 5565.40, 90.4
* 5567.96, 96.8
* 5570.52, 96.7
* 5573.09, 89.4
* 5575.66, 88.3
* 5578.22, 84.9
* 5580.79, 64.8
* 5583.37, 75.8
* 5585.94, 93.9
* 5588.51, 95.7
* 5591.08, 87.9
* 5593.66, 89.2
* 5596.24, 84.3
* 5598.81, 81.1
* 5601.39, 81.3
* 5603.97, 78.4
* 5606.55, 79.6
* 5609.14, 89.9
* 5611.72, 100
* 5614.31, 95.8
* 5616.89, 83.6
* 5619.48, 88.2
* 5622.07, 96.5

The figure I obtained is 39.5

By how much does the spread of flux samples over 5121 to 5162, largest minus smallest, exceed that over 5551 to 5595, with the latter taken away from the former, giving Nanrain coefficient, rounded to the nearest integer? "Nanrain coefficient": -25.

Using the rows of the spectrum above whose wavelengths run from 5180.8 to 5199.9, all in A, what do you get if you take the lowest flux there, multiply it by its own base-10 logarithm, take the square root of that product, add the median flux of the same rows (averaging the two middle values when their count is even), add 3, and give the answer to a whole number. 109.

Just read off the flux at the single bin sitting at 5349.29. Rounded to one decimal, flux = 86.5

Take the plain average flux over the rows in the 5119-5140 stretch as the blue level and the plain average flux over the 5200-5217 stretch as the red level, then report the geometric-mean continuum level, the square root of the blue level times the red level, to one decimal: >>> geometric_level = 91.3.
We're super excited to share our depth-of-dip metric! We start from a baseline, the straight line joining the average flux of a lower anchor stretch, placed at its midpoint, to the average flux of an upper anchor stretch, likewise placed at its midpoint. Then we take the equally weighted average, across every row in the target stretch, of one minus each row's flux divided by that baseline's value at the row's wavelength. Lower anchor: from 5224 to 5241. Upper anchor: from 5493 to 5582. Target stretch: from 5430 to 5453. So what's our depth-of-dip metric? 0.07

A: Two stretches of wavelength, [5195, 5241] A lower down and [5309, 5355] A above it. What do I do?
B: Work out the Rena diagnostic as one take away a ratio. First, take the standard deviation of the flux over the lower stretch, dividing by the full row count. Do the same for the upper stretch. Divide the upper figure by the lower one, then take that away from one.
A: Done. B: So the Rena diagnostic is -1.21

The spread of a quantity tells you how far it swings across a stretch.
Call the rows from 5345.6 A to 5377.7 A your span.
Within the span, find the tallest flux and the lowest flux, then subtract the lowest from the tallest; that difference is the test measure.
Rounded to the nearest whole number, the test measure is 16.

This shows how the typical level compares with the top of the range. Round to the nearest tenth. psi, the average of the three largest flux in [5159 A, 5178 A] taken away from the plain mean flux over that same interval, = -5.2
